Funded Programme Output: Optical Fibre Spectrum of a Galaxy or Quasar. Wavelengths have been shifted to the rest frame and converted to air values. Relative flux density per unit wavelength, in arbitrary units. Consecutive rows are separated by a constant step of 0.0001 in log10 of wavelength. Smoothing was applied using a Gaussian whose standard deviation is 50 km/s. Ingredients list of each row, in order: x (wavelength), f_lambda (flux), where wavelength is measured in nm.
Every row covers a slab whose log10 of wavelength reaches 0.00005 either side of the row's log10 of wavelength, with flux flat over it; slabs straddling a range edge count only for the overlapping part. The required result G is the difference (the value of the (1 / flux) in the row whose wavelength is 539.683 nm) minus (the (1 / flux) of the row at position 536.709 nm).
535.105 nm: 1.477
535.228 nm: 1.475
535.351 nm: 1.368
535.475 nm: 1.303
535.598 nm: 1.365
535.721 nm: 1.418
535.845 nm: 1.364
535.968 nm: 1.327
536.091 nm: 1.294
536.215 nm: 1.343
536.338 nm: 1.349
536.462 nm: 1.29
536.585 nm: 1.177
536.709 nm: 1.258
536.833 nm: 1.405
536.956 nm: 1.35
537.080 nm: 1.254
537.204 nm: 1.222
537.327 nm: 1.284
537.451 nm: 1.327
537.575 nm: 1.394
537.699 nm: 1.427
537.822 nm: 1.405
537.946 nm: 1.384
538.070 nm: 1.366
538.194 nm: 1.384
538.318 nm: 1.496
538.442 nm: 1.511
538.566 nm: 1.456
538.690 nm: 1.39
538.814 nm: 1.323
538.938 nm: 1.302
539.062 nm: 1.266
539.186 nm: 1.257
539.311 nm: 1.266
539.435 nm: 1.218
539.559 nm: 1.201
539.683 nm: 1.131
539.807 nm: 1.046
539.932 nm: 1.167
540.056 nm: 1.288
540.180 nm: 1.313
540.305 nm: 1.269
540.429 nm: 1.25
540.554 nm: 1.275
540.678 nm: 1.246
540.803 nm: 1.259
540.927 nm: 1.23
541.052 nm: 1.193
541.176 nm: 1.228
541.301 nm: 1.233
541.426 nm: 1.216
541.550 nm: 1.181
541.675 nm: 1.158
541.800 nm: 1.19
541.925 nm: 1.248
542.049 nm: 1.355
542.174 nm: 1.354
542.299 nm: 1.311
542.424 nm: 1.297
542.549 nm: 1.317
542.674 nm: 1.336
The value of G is 0.09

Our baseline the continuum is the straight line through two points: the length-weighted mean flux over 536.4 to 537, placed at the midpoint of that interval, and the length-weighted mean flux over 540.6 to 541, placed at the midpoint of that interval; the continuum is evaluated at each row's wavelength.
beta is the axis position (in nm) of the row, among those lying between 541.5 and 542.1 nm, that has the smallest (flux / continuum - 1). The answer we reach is 541.675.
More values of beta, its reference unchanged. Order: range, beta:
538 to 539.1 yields 539.062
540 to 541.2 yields 541.052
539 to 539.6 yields 539.559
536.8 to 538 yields 537.204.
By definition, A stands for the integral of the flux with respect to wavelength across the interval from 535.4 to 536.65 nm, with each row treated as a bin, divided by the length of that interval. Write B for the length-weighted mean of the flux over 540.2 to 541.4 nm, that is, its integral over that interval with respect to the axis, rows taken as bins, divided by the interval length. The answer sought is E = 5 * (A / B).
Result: 5.32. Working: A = 1.32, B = 1.24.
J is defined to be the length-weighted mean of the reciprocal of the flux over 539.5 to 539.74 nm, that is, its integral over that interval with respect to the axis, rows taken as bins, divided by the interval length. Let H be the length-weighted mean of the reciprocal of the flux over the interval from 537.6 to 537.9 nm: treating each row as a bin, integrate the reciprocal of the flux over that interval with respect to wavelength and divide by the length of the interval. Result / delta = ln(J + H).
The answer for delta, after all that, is 0.450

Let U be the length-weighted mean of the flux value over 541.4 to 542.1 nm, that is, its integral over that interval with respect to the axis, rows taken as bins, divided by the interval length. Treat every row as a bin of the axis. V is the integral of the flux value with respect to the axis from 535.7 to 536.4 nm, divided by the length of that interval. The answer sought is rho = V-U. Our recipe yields 0.12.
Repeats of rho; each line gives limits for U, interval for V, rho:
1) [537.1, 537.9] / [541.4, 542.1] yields -0.12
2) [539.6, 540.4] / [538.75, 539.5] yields 0.07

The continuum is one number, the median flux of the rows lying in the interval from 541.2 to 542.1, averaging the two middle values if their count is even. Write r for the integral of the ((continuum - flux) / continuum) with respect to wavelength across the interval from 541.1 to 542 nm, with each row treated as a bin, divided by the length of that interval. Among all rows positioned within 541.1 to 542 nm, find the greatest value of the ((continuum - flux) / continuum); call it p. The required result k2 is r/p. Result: 0.1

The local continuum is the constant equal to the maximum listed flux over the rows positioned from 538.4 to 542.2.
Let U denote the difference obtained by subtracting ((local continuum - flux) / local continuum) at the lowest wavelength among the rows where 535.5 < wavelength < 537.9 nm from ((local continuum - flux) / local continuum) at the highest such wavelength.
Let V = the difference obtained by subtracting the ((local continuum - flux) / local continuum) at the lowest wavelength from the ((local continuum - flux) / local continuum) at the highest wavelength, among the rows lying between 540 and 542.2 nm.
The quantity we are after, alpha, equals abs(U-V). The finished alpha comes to 0.02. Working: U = -0.03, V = -0.04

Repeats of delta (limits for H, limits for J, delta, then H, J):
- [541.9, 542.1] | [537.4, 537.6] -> 0.409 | 0.77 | 0.74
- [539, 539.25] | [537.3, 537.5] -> 0.441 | 0.79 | 0.76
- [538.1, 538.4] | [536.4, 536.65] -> 0.411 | 0.70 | 0.81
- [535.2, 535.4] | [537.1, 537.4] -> 0.409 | 0.71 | 0.80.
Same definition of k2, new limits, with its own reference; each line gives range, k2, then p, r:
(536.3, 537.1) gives -2.1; 0.03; -0.07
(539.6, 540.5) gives 0.0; 0.14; 0.01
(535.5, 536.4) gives 1.7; -0.06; -0.11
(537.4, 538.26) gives 1.5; -0.09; -0.14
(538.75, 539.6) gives -3.2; 0.01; -0.04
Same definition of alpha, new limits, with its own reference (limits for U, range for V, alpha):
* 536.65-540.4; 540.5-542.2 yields 0.05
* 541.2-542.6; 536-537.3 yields 0.10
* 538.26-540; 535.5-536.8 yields 0.15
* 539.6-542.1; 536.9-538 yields 0.13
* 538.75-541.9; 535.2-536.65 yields 0.11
